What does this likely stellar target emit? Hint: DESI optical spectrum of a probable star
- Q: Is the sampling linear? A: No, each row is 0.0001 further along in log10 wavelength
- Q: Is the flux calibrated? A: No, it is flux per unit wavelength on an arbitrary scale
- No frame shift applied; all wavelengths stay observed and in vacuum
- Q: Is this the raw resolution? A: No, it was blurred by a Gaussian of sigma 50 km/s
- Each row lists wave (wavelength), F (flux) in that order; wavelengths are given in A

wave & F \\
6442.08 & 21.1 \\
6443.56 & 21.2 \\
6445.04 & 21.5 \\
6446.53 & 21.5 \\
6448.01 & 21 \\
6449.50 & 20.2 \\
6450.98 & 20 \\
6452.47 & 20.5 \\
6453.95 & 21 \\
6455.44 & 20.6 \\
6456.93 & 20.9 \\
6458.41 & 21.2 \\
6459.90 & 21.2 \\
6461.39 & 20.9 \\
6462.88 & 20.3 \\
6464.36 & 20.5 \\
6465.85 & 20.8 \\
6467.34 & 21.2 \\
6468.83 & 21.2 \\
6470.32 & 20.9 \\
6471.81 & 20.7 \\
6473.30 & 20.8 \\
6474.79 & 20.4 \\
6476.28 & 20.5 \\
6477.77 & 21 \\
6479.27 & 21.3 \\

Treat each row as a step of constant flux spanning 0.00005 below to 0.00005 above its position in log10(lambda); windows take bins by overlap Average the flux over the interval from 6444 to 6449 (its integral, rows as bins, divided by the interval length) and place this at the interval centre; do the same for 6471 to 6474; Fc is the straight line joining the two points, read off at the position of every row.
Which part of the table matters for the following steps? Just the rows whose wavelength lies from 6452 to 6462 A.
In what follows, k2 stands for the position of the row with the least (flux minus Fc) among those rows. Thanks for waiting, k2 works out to 6452.47 A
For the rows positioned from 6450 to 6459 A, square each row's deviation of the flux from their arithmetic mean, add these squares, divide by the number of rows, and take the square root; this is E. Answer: 0.39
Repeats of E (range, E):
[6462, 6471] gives 0.33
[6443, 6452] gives 0.59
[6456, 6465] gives 0.33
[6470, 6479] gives 0.21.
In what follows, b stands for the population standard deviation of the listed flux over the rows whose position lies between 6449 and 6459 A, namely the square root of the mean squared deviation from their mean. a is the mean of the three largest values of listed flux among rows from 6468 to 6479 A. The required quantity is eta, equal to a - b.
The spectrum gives 20.63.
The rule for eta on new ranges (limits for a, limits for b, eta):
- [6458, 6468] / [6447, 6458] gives 20.83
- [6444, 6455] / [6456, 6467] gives 21.02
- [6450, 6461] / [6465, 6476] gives 20.87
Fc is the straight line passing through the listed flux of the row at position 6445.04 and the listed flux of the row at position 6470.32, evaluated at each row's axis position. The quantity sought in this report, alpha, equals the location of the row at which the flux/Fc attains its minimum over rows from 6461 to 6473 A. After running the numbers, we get 6462.88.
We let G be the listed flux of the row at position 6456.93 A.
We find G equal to 20.9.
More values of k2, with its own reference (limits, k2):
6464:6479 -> 6464.36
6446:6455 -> 6450.98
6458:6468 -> 6462.88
